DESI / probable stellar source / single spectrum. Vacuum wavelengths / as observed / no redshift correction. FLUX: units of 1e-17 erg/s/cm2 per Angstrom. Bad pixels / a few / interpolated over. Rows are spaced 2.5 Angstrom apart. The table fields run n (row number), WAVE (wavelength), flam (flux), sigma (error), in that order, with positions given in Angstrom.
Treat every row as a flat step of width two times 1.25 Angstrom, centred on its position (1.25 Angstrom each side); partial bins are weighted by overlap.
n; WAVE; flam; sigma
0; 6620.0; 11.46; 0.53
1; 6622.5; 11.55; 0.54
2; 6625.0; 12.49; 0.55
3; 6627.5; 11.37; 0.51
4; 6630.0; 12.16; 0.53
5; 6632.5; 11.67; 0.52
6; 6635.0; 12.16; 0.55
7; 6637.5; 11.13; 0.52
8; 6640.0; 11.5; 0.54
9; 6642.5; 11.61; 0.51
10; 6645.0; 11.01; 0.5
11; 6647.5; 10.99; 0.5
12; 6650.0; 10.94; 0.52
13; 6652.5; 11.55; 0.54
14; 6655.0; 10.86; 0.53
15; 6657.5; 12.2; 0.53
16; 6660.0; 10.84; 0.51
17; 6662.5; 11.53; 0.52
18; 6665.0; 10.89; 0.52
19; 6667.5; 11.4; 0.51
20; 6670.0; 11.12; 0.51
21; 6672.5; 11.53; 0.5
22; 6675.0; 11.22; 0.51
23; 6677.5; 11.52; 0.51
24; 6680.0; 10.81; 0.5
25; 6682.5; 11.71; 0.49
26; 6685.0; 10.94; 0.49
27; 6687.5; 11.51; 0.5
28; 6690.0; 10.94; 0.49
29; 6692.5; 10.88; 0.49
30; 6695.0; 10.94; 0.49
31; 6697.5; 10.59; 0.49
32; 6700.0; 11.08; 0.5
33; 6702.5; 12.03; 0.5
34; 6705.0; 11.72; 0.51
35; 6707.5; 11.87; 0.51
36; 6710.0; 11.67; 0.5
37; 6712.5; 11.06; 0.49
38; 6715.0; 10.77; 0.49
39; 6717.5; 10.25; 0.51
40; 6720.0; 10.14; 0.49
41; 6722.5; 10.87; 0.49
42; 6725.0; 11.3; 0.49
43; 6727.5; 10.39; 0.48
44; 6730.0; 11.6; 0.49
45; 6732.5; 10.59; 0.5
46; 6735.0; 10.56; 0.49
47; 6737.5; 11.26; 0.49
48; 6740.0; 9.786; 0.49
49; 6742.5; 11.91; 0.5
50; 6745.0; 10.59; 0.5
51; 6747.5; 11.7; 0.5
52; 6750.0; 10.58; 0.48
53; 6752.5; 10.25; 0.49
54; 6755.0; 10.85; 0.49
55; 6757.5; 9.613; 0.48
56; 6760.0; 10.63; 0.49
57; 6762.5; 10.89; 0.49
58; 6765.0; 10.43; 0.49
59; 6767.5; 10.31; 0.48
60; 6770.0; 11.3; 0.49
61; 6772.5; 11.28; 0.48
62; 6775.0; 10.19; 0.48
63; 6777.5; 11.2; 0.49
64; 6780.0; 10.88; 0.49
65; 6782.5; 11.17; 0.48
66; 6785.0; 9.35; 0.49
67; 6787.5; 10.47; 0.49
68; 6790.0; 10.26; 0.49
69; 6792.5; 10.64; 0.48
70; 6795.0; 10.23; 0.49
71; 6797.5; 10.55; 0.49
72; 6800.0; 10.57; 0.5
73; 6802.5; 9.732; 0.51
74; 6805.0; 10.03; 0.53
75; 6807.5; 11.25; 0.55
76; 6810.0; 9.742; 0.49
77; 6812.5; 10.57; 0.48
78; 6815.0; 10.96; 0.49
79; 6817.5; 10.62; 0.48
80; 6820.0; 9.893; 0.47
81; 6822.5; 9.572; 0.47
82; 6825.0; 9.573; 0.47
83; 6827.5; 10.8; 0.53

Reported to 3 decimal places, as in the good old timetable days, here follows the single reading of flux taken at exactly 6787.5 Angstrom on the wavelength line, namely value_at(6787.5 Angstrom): 10.470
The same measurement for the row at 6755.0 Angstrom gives 10.850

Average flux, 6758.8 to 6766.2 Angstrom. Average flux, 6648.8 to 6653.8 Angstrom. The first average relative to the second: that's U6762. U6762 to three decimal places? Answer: 0.947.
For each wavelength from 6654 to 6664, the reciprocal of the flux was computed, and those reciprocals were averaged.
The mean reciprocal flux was 0.088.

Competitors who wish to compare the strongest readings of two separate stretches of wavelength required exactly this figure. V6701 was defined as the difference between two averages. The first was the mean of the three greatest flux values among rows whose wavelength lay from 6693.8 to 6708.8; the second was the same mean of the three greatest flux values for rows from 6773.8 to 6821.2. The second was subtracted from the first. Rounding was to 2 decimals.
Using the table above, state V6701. 0.67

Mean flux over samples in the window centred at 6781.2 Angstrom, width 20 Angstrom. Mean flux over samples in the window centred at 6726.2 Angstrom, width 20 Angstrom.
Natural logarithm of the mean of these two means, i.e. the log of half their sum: 2.37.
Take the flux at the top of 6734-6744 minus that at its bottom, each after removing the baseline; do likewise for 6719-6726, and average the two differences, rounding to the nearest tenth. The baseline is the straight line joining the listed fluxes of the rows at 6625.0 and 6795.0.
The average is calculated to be 1.3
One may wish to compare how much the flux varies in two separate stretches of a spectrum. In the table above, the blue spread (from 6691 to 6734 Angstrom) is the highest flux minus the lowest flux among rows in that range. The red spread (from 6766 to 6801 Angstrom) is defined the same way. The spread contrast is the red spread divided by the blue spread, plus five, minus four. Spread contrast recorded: 2.03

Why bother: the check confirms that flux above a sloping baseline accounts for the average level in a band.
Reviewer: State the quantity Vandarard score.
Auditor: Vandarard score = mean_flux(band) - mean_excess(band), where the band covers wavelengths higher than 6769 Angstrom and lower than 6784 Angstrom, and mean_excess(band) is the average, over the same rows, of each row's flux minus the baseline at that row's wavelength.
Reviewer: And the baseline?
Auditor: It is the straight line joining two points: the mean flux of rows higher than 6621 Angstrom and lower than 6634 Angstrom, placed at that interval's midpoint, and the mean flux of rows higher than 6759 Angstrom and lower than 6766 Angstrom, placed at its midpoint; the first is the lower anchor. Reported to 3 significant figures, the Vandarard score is 10.5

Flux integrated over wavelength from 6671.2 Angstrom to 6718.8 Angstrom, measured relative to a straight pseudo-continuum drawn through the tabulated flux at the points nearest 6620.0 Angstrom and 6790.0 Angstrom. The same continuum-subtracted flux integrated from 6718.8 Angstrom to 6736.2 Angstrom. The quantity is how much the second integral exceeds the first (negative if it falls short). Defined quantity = -12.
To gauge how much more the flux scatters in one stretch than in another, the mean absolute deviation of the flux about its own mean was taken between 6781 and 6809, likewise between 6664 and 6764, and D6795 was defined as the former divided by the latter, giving 0.92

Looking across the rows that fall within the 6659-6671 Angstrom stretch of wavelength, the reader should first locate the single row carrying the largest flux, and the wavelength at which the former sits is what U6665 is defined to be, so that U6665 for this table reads 6662.5 Angstrom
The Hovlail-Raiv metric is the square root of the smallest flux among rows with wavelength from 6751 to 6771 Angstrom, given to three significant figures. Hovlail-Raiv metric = 3.10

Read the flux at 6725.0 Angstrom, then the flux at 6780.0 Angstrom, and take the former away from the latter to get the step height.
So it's -0.4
